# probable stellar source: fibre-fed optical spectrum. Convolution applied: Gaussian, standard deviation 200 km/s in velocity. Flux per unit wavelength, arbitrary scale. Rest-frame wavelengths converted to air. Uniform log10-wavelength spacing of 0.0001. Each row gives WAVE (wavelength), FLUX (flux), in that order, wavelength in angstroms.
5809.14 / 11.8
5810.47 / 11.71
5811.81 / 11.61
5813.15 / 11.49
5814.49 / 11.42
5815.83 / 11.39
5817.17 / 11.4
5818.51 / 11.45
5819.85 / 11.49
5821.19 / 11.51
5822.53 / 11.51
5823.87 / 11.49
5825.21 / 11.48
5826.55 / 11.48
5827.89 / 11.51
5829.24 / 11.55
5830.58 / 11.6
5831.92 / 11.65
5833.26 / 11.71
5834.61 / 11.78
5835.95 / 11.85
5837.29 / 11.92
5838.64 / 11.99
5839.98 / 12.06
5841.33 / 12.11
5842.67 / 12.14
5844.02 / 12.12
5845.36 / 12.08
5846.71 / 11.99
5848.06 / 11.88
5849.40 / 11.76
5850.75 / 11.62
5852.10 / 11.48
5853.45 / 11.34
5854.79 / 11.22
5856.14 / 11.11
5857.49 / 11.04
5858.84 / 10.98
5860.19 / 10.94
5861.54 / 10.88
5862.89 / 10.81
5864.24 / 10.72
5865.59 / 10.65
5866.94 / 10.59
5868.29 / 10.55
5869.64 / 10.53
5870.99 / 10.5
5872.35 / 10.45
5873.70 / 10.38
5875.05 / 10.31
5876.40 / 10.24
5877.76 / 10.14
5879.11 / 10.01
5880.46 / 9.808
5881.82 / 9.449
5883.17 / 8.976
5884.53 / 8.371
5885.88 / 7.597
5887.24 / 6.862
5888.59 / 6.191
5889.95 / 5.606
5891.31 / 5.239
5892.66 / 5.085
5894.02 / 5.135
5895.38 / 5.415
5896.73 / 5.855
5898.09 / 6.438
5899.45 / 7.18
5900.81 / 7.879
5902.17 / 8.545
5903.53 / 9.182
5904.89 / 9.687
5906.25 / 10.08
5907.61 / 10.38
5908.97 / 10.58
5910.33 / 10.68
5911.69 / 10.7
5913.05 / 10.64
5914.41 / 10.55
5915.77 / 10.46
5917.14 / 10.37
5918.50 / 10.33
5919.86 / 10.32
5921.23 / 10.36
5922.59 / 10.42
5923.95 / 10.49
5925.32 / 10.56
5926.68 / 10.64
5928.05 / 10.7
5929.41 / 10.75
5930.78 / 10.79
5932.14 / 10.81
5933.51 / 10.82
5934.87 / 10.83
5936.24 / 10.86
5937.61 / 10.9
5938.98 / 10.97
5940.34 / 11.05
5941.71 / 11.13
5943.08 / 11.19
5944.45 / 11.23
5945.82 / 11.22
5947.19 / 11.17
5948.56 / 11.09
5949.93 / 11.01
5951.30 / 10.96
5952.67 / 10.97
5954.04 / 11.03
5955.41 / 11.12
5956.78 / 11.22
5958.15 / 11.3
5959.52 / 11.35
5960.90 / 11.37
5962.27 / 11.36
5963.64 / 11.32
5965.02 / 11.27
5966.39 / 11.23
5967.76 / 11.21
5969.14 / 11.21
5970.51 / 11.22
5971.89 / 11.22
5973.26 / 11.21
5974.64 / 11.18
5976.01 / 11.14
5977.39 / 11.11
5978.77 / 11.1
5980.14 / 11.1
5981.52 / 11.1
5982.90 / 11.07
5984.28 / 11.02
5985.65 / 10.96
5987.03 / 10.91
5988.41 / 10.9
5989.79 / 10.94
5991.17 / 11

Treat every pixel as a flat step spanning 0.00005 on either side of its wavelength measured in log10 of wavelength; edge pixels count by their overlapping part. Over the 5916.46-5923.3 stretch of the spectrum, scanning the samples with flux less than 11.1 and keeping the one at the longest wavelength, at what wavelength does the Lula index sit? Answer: 5922.59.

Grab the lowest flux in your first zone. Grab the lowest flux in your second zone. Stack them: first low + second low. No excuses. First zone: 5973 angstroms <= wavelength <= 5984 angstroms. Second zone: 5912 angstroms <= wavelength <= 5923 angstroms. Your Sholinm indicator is 21.4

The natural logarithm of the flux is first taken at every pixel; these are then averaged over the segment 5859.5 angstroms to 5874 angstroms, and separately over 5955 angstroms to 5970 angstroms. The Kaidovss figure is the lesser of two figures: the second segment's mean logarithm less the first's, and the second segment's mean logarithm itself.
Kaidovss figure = 0.06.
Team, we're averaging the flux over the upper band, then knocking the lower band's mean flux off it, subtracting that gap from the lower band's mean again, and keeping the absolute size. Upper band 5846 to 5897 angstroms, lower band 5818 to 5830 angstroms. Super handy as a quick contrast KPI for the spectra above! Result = 13.5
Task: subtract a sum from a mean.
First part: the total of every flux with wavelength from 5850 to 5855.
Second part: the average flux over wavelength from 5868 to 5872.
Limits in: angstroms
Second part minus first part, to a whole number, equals -35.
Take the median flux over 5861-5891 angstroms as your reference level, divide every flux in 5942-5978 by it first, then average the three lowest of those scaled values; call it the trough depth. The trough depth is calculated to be 1.07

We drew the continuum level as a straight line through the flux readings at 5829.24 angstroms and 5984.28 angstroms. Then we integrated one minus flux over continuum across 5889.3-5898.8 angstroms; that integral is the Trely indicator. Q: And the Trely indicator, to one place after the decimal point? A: 4.9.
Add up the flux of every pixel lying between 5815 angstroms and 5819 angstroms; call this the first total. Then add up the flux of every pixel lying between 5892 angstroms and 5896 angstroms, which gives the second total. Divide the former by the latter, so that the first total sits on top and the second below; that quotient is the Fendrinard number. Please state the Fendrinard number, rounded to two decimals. 2.19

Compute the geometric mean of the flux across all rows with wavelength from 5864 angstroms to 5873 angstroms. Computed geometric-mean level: 10.6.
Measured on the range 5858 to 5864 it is 10.9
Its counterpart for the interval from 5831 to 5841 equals 11.9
